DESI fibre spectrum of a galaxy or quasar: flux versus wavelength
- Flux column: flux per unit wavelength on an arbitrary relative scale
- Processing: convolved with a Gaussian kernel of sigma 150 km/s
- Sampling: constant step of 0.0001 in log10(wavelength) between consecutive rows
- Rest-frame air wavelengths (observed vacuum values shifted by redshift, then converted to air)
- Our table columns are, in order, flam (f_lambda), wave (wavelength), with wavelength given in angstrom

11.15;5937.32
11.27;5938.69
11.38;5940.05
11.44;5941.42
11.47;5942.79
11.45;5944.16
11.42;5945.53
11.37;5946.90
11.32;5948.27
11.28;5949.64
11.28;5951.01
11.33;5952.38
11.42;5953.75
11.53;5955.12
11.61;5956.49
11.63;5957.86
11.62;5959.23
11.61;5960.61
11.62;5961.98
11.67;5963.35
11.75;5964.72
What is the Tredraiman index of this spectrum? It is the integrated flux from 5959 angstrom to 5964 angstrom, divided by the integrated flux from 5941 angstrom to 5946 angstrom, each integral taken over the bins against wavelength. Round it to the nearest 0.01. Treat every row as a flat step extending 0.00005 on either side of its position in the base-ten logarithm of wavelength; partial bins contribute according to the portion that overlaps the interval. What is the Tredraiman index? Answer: 1.02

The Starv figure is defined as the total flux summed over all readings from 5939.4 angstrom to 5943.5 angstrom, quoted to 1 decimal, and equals 34.3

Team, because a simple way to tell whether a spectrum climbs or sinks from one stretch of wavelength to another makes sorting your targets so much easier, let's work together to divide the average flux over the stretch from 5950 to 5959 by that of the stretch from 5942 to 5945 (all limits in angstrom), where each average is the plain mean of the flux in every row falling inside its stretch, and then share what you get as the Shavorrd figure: 1.00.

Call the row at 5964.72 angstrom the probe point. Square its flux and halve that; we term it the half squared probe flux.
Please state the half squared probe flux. 69.0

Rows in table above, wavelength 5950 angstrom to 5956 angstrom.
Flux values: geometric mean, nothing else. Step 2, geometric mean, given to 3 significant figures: 11.4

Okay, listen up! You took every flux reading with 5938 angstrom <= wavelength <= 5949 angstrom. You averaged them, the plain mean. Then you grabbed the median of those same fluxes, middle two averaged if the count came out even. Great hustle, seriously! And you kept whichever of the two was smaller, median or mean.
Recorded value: 11.4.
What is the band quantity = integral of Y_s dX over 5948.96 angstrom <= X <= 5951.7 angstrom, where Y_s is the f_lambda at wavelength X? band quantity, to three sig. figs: 30.9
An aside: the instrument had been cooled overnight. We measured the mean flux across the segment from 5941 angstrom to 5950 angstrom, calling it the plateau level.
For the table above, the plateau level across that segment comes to 11.4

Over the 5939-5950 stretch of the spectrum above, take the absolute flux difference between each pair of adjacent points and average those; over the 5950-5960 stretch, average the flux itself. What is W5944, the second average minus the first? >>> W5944 11.4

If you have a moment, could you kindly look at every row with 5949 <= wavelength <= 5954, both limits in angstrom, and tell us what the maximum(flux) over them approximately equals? 11.42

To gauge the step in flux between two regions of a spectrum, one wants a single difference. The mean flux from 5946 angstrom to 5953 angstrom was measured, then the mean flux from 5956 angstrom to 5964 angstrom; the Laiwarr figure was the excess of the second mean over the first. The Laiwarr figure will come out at 0.31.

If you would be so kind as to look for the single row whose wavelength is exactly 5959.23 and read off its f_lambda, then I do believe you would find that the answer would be 11.62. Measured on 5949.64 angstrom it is 11.28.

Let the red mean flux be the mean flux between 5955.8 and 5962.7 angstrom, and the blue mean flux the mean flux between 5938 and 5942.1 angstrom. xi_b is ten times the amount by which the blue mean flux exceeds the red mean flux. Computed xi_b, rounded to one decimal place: -2.5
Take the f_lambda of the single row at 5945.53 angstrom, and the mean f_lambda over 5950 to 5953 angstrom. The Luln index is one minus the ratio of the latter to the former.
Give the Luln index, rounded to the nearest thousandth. 0.010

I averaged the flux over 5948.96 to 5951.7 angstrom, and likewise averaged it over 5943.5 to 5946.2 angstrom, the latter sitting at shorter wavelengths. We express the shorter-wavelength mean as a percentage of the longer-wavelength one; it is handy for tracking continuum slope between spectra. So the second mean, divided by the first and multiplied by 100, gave 101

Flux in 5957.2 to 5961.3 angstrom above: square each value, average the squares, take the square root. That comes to 11.6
